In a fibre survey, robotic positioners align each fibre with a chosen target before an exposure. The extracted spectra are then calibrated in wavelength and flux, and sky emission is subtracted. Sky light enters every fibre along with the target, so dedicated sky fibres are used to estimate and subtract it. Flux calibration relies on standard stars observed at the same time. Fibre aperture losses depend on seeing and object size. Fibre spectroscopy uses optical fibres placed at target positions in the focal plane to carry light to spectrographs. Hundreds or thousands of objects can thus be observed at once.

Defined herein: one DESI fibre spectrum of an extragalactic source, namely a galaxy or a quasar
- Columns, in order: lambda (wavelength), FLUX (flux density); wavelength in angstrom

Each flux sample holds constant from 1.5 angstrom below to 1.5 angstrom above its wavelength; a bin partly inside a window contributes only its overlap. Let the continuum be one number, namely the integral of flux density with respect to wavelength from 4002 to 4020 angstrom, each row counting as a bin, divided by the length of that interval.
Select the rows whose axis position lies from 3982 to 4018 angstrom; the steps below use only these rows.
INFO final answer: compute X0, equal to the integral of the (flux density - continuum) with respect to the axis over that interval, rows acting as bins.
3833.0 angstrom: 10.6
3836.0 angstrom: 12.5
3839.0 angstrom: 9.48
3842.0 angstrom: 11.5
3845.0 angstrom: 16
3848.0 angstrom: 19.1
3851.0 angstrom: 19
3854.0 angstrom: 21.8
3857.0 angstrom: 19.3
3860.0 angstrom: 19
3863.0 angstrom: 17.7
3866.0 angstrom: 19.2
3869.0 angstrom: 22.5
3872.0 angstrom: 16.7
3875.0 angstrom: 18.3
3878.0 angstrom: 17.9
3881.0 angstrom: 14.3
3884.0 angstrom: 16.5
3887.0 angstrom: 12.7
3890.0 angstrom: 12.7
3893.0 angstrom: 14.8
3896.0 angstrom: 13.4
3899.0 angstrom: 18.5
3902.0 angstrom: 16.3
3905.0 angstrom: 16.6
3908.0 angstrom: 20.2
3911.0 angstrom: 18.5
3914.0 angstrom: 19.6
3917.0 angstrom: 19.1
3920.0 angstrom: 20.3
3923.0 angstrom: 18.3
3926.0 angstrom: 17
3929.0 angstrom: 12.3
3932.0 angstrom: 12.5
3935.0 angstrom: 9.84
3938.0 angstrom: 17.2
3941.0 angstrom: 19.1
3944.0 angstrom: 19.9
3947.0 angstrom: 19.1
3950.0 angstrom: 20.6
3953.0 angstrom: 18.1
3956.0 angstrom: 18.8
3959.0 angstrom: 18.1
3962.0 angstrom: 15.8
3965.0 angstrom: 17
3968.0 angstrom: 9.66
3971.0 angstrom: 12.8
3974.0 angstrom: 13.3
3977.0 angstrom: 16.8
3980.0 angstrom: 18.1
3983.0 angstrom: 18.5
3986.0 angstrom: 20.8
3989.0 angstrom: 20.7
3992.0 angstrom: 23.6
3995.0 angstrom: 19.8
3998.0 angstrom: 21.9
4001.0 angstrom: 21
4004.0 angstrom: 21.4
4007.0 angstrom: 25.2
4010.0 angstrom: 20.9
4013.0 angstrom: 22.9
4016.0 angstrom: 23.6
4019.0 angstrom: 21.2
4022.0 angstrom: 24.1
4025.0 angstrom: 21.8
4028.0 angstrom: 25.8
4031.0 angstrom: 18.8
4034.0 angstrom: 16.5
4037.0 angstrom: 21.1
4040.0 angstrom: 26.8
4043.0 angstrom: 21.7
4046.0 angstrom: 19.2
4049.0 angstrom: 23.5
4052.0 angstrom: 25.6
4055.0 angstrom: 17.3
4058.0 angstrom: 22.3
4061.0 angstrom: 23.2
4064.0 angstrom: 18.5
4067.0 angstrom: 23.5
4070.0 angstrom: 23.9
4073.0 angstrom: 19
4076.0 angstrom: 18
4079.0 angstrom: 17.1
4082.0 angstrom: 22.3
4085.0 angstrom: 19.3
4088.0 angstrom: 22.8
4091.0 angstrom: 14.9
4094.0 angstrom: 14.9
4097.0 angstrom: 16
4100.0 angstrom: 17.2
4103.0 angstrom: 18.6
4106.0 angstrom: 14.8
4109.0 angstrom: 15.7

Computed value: -29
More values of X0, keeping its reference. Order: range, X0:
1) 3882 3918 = -217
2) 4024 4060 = -29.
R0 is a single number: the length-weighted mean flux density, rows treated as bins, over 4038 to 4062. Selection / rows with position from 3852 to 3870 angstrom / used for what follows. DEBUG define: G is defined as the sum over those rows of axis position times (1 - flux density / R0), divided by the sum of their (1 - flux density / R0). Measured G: 3861.3 angstrom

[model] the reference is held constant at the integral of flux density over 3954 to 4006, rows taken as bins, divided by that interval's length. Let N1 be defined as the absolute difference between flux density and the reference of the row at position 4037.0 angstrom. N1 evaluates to 3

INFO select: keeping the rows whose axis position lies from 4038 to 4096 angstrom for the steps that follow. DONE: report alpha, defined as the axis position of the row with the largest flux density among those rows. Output 4040.0 angstrom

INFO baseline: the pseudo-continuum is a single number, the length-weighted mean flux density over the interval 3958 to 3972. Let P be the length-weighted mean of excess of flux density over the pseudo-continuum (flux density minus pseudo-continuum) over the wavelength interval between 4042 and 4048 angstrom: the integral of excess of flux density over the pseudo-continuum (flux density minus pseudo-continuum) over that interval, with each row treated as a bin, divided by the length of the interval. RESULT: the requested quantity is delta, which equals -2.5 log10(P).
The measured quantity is -1.9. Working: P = 6.0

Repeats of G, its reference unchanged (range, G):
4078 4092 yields 4085.7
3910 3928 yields 3919.2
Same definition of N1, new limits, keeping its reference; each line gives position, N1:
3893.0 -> 3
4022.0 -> 6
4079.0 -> 1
